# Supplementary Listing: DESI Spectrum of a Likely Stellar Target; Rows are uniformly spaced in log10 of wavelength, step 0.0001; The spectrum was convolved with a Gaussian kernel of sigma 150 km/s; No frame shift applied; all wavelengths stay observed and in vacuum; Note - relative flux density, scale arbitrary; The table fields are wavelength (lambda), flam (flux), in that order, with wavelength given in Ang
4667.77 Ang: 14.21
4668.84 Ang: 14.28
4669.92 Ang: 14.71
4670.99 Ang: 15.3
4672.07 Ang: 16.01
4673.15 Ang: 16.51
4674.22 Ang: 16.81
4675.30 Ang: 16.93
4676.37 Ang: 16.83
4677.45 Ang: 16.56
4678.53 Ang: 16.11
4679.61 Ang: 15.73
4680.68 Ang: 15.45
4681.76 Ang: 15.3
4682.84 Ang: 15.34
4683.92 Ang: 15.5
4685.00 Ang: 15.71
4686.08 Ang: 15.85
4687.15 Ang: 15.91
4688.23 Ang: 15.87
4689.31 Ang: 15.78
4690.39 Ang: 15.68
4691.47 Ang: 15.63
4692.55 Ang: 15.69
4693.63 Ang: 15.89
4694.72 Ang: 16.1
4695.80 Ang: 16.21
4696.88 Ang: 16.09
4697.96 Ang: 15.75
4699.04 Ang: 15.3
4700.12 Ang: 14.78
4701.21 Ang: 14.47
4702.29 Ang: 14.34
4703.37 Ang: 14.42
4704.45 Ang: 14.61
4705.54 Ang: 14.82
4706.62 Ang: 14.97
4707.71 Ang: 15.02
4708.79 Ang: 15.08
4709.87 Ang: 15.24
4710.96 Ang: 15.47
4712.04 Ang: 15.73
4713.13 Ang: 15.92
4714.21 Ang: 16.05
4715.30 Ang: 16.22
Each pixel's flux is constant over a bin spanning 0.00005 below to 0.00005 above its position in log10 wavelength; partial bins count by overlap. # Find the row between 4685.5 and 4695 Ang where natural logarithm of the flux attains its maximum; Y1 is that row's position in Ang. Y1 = 4694.72 Ang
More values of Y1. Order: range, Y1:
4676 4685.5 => 4676.37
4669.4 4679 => 4675.30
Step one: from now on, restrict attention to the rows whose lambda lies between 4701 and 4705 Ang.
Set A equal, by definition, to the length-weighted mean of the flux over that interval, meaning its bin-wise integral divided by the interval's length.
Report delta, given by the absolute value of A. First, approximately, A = 14.5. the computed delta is 14.5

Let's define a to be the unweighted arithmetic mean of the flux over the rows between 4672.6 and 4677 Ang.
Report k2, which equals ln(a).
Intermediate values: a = 16.8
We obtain 2.82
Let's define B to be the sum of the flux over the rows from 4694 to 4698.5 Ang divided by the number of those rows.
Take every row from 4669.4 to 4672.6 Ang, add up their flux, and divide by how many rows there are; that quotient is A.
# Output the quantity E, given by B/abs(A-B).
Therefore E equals 23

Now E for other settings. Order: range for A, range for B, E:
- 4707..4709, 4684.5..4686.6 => 22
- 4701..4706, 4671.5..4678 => 8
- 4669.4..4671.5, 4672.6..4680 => 11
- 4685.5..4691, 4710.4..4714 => 141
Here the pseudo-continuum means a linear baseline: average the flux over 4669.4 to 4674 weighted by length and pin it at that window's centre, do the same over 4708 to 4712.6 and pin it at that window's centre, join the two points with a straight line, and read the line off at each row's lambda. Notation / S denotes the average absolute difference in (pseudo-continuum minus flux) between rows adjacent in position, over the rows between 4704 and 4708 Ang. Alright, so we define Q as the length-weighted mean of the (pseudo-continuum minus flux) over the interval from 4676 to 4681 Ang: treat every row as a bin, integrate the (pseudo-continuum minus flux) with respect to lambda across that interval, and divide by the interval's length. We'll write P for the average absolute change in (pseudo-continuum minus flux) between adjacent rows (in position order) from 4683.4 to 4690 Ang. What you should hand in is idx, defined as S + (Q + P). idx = -0.2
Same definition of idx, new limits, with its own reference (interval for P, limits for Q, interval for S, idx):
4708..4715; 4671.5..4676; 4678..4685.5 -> -0.5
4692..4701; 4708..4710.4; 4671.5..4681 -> 0.8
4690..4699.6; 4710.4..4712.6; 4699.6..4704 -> 0.1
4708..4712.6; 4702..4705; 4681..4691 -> 1.3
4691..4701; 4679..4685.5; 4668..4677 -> 0.8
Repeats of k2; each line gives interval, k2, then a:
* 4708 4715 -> 2.75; 15.6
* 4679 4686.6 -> 2.74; 15.6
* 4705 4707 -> 2.70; 14.9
